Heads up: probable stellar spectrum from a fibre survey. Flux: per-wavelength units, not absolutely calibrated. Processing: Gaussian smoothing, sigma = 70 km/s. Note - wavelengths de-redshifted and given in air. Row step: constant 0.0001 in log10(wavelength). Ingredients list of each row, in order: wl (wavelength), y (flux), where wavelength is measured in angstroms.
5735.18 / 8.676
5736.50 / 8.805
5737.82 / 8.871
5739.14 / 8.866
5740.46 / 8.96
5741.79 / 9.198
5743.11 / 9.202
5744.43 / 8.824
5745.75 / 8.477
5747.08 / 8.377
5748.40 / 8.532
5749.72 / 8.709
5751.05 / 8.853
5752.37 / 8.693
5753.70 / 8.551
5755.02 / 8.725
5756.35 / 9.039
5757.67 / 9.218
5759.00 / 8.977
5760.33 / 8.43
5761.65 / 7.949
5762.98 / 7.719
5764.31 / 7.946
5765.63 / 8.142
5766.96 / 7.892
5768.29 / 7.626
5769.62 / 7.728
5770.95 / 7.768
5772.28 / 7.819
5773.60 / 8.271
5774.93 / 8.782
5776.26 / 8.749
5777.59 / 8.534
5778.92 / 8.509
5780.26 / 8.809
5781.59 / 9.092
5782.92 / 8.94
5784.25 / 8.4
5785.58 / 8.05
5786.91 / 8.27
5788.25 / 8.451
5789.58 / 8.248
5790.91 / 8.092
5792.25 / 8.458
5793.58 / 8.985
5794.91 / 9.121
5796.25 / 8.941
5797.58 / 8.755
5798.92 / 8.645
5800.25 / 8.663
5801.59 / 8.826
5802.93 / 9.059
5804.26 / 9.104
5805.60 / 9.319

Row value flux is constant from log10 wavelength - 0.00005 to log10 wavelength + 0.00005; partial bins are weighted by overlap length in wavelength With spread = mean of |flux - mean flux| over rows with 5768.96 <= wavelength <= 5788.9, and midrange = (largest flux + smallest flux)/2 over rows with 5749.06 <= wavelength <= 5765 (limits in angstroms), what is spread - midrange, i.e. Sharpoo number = -8.13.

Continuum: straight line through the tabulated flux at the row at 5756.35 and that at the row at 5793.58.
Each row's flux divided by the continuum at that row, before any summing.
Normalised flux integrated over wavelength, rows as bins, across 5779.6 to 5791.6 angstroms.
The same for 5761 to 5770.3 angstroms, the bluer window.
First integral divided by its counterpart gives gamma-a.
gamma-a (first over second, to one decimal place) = 1.4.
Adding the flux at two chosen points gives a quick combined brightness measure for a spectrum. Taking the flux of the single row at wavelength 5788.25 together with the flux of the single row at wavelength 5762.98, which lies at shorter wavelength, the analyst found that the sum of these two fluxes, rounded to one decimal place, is 16.2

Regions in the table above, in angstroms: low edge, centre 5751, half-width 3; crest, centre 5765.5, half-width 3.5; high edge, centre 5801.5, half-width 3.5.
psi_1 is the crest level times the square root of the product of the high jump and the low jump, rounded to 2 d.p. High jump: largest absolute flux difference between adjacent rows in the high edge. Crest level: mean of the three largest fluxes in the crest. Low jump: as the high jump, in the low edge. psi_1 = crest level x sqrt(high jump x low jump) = 1.62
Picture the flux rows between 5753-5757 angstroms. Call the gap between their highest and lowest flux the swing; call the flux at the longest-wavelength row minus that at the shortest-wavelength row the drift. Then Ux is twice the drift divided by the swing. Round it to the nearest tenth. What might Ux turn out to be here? 2.0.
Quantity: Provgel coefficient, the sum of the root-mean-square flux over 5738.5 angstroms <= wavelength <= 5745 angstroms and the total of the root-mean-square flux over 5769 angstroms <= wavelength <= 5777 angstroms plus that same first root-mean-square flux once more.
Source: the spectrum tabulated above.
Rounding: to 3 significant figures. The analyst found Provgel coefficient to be 26.2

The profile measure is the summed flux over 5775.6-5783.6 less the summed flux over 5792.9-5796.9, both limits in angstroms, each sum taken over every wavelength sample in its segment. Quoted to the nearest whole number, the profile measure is 26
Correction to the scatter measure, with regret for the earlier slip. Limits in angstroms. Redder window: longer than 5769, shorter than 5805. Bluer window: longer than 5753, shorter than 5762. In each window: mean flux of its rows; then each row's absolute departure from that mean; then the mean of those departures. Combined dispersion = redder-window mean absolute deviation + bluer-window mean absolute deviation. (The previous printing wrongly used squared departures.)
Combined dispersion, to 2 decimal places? 0.68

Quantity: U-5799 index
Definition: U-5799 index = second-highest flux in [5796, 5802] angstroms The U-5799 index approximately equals 8.826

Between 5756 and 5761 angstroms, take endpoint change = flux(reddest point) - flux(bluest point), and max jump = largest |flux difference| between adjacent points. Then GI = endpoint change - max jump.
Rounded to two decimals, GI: -1.16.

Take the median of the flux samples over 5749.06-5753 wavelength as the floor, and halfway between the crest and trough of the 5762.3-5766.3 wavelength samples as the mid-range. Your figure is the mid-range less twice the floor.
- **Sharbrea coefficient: -9.5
